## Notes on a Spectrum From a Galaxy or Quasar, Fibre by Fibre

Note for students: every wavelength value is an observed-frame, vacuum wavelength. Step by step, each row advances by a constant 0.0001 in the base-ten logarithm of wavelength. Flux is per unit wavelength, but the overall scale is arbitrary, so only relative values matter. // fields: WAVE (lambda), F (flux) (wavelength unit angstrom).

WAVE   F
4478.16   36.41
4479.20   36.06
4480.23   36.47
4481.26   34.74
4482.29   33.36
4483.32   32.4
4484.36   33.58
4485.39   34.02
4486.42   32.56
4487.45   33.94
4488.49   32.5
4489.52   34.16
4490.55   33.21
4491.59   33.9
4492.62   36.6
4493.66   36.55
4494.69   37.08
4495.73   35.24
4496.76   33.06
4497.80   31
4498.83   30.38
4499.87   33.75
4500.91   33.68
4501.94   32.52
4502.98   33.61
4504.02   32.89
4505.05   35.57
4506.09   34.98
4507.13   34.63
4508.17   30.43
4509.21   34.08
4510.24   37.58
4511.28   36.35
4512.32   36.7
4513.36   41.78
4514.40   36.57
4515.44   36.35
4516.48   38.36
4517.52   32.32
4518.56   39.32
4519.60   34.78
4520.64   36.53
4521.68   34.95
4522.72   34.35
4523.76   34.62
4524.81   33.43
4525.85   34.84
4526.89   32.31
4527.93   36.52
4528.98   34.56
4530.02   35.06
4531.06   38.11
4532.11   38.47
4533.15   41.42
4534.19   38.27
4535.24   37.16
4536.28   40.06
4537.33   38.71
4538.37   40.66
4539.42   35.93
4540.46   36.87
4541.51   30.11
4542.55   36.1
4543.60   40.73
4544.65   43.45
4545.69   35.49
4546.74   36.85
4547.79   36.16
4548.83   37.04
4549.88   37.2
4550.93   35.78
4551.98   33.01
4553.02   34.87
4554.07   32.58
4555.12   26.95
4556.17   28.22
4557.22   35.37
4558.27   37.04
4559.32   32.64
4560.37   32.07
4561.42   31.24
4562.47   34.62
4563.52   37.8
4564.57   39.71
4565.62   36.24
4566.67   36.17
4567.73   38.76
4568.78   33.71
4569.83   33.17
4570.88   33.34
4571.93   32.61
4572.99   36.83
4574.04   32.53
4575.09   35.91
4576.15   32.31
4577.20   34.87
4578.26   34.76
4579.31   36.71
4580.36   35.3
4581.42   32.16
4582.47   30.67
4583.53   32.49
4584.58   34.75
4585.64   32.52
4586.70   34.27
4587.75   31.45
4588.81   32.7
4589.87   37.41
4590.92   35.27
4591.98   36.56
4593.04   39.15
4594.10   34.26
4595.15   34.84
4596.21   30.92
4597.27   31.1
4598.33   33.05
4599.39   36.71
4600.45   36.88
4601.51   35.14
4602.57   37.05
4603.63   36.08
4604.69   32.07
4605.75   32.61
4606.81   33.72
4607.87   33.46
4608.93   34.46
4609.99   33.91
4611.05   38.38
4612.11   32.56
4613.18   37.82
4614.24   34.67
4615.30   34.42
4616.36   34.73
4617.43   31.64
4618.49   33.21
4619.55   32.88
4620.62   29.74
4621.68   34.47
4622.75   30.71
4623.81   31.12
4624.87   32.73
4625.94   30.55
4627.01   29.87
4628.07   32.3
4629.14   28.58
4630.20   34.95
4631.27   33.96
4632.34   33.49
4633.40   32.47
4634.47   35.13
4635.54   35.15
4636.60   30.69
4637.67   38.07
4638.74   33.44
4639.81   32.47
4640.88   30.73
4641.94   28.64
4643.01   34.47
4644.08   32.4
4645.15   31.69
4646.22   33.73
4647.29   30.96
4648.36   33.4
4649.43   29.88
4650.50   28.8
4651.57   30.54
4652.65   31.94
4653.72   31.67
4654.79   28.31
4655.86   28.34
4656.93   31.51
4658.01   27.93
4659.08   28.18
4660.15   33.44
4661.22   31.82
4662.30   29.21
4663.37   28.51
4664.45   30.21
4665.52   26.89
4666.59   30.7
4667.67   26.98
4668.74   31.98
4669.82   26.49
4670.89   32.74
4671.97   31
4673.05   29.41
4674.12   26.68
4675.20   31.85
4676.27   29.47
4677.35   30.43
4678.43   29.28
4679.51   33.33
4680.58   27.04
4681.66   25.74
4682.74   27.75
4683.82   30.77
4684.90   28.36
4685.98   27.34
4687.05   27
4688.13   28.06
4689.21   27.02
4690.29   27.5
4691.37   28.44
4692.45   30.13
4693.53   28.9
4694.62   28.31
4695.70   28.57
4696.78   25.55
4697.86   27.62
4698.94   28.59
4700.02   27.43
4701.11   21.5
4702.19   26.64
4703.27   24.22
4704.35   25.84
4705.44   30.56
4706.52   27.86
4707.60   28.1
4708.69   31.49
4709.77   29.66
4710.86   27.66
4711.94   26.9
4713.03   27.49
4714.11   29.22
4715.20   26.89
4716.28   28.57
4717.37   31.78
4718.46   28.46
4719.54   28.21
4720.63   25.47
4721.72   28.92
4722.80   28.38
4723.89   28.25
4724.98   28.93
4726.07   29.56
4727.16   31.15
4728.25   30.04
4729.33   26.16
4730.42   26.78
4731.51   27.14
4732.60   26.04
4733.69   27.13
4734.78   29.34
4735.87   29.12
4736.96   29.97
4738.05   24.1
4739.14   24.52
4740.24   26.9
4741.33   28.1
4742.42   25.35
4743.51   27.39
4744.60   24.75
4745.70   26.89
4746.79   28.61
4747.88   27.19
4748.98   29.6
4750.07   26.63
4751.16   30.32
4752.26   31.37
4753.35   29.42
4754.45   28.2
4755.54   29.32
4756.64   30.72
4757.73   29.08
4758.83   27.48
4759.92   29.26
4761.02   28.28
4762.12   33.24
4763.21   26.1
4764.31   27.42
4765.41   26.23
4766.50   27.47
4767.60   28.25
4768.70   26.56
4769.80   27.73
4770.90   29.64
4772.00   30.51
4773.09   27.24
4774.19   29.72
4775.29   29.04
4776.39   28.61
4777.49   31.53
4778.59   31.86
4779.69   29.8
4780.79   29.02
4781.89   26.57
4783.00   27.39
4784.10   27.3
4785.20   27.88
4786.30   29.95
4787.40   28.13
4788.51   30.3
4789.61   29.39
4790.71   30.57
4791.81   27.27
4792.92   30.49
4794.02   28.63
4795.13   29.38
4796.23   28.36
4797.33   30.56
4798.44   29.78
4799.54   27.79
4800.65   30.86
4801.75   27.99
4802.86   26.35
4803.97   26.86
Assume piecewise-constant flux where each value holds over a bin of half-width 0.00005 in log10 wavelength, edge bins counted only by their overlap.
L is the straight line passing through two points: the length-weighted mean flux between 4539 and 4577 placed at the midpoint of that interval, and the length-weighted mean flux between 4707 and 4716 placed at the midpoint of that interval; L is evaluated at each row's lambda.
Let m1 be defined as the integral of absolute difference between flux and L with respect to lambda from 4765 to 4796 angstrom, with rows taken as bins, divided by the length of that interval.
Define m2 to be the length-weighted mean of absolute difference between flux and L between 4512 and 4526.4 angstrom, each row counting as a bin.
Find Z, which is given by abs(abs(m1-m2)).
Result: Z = 1.40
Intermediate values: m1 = 3.3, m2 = 1.91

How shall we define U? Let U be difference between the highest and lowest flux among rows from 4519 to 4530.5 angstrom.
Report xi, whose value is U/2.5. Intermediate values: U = 4.2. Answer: 1.7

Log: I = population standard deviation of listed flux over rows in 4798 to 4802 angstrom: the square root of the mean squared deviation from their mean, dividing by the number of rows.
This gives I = 1.3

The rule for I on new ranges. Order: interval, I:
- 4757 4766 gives 2.1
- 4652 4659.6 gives 1.7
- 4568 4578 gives 1.5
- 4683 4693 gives 1.3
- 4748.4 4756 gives 1.4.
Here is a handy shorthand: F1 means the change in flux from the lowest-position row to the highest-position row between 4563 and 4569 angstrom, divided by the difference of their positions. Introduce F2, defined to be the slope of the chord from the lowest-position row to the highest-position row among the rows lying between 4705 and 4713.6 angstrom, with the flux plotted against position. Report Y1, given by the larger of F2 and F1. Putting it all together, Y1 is -0.4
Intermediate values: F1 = -0.8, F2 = -0.4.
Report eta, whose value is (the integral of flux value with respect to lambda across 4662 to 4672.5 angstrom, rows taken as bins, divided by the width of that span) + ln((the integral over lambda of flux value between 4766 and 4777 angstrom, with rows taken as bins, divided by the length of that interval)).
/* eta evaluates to 32.8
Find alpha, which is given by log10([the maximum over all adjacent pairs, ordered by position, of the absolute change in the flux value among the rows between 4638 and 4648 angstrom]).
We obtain 0.77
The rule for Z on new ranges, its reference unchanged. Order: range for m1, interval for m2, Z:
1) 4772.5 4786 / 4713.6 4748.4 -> 1.93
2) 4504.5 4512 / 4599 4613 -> 0.24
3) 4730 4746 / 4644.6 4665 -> 0.14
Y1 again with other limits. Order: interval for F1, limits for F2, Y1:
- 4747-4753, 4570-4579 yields 1.0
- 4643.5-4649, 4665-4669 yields 1.6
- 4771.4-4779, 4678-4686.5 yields 0.2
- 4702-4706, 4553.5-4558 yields 1.2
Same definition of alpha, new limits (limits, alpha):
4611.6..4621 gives 0.72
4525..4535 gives 0.62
